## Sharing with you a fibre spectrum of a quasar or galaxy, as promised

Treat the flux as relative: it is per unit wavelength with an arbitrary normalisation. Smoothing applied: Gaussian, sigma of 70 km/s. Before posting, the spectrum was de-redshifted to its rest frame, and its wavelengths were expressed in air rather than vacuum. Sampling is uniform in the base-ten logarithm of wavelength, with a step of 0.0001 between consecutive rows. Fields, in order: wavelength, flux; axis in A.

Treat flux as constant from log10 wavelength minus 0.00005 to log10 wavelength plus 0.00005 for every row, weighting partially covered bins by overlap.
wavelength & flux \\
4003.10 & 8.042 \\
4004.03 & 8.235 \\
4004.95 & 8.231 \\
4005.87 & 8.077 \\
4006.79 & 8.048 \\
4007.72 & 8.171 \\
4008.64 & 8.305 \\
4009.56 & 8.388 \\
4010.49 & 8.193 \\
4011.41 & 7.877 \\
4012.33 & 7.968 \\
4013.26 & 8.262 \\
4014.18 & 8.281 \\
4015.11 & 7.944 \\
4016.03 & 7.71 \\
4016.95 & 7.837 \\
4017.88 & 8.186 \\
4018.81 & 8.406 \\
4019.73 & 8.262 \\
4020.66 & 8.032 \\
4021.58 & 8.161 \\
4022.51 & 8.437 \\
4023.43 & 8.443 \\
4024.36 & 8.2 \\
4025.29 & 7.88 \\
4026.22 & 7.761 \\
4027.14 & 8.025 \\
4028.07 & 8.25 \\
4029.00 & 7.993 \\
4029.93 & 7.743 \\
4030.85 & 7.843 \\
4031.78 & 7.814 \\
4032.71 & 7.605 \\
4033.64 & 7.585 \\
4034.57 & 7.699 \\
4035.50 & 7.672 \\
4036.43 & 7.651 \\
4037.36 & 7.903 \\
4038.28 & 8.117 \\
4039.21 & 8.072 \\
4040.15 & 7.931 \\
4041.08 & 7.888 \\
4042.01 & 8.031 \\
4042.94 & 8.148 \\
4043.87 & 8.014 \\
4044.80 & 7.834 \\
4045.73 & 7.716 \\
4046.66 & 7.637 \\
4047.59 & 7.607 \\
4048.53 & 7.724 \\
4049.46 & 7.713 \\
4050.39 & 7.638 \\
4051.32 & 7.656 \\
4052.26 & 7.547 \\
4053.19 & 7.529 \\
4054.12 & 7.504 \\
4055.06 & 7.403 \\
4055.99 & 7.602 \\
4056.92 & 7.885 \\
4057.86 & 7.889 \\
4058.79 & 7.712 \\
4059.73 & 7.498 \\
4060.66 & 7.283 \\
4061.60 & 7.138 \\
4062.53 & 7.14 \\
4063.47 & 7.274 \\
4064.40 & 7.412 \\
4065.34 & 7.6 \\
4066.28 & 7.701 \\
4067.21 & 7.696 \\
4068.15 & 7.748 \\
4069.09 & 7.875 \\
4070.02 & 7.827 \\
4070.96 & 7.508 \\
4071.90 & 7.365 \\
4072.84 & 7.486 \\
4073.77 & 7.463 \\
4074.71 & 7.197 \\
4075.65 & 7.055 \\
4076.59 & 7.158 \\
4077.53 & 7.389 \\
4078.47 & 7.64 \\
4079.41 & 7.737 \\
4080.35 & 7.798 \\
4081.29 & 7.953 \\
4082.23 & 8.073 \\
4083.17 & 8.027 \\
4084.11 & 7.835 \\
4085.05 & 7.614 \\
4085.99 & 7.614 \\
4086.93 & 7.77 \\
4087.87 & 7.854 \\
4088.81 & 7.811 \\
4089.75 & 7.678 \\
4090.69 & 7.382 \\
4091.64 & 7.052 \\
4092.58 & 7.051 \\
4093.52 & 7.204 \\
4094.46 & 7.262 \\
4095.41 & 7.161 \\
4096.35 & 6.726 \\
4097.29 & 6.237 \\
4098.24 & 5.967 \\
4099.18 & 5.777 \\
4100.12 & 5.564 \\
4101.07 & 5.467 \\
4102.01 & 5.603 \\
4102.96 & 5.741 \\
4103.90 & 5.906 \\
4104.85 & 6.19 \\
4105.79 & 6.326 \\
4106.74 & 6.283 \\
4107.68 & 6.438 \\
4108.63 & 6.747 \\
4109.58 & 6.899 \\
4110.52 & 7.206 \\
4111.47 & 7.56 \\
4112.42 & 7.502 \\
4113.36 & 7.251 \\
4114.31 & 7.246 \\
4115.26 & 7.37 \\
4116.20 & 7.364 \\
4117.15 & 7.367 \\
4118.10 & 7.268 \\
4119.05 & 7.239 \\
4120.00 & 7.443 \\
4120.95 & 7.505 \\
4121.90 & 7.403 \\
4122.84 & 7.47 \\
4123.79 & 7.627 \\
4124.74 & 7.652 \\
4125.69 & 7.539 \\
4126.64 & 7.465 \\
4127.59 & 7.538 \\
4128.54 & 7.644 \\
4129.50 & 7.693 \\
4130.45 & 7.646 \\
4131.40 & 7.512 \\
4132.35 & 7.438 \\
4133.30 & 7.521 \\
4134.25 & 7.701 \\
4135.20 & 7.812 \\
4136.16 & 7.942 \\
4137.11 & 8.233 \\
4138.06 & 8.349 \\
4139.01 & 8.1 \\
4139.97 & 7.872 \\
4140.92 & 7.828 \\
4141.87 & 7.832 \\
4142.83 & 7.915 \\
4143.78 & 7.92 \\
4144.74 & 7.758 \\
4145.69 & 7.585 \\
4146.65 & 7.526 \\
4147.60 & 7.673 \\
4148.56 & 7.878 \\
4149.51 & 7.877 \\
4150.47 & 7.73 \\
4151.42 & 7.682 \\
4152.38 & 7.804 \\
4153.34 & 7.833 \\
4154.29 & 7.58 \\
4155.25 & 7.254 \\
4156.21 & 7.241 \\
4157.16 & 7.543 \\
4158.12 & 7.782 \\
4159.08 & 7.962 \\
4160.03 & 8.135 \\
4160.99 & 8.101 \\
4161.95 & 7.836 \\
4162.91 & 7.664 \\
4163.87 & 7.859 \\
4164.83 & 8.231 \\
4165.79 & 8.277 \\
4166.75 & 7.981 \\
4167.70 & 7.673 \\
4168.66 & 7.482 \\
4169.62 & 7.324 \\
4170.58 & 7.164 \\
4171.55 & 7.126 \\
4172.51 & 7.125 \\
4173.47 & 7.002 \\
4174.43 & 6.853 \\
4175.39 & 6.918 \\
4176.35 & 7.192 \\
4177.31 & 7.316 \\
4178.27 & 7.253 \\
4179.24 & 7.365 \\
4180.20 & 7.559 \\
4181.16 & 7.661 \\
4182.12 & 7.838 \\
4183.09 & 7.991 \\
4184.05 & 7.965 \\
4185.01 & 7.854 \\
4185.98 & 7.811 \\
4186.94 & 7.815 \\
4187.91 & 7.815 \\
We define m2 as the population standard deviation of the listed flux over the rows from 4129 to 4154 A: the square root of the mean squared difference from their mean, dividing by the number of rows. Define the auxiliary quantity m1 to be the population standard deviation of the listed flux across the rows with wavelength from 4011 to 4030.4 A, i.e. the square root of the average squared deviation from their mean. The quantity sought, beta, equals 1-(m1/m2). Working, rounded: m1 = 0.23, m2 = 0.21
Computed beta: -0.1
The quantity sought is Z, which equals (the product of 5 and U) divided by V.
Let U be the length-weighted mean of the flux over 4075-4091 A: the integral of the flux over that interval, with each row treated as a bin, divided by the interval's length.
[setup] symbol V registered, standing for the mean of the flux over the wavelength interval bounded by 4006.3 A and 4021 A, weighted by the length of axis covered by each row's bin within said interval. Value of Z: 4.7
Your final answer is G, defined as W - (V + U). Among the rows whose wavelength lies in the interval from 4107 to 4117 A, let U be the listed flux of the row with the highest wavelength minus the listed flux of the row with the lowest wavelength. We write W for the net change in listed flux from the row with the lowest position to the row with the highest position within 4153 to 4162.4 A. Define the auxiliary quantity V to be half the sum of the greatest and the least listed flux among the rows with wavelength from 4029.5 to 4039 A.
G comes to -8.8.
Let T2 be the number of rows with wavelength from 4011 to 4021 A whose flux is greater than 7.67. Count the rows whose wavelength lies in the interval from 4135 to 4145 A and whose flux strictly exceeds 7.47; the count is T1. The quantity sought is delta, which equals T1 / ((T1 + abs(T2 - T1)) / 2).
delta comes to 2.0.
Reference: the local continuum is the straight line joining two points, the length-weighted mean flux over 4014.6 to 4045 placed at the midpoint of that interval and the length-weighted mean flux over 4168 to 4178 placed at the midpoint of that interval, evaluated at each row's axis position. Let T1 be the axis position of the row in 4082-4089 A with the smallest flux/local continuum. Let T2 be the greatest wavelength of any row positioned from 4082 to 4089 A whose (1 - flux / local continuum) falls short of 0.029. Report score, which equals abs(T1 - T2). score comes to 3.8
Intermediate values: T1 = 4085.05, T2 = 4088.81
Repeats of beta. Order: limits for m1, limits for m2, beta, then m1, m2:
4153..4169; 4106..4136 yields 0.1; 0.30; 0.34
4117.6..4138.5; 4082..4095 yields 0.2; 0.26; 0.33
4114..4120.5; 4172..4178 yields 0.6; 0.07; 0.16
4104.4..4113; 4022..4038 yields -0.9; 0.50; 0.27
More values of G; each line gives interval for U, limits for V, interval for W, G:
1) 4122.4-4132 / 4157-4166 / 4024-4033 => -8.5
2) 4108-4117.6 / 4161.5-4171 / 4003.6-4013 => -8.6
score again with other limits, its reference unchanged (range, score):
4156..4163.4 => 6.7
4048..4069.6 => 7.5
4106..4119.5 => 11.4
